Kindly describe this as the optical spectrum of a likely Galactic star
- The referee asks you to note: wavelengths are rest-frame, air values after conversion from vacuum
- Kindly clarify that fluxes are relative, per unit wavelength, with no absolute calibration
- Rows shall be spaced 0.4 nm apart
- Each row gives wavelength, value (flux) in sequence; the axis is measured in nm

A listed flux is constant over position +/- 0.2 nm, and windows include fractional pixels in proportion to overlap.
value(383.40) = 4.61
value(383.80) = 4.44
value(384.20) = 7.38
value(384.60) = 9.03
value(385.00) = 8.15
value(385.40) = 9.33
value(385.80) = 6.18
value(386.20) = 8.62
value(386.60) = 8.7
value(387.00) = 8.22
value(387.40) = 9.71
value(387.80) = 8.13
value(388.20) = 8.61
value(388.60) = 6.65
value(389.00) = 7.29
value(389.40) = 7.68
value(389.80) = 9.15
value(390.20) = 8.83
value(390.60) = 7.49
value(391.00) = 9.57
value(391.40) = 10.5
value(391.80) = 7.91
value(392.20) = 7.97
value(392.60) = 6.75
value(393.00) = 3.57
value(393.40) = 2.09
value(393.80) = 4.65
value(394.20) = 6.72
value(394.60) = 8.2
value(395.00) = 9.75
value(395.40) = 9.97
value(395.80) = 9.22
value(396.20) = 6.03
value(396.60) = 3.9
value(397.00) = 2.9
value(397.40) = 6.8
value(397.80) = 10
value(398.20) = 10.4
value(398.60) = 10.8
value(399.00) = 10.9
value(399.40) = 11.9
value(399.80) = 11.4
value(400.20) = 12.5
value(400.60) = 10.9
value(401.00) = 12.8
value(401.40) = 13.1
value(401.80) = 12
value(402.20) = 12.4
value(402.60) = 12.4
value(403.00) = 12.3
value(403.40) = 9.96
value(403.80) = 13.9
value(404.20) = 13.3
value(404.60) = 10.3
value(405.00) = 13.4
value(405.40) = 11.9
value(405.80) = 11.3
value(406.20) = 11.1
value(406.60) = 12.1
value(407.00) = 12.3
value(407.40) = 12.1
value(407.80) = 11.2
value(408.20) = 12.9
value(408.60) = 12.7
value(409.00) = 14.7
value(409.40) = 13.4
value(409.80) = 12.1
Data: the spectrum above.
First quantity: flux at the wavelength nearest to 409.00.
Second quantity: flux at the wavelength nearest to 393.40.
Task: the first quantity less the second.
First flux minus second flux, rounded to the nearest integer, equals 13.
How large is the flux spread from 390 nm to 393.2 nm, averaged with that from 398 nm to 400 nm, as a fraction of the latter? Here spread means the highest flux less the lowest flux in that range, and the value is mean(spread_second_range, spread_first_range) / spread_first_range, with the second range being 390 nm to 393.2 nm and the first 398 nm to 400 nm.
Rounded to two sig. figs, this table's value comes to 2.8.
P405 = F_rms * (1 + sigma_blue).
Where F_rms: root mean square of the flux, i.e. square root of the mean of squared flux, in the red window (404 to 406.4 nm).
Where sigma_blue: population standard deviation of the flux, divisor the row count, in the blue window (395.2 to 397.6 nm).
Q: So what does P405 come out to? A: 43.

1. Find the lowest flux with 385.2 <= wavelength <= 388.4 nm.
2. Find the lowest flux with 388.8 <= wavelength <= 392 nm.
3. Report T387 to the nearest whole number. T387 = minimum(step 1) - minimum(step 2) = -1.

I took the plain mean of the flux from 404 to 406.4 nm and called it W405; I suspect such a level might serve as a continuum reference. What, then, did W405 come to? 11.9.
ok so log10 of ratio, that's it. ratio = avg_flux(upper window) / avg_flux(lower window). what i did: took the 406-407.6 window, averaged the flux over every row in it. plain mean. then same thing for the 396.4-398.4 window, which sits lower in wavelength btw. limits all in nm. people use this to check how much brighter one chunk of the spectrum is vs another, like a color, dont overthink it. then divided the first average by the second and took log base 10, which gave 0.24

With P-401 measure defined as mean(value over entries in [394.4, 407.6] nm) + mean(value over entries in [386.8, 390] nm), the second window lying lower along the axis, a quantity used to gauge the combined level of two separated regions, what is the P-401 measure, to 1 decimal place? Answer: 18.9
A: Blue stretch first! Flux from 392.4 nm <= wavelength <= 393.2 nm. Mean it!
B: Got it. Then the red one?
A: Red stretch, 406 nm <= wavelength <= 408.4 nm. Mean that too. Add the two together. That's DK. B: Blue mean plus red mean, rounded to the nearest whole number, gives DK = 17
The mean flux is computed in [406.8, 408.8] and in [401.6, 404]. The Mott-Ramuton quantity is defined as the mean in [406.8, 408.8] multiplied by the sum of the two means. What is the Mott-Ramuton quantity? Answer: 299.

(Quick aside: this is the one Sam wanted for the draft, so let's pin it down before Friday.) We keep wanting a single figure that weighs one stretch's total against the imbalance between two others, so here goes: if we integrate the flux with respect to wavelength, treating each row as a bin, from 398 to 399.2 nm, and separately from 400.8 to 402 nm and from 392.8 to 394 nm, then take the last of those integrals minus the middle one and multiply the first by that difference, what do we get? -142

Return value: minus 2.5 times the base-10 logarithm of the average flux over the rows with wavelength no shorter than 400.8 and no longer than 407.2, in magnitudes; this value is -2.7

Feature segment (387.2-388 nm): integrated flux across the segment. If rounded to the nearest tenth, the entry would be 7.1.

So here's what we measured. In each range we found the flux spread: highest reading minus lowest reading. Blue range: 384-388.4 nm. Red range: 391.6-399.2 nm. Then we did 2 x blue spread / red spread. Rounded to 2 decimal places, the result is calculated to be 0.80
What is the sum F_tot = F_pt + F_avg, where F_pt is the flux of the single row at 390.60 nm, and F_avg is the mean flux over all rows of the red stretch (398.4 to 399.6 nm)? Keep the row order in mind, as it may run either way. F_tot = 18.7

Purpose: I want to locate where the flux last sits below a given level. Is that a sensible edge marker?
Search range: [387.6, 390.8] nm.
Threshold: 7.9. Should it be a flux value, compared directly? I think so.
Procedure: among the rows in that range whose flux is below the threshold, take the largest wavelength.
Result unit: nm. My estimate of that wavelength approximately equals 390.60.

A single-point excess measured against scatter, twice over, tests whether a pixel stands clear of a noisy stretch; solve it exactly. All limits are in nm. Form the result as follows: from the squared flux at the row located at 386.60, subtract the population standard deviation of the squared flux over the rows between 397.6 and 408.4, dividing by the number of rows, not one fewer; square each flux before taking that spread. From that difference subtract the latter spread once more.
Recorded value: 26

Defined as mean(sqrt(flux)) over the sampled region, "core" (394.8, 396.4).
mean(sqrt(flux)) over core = 2.94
